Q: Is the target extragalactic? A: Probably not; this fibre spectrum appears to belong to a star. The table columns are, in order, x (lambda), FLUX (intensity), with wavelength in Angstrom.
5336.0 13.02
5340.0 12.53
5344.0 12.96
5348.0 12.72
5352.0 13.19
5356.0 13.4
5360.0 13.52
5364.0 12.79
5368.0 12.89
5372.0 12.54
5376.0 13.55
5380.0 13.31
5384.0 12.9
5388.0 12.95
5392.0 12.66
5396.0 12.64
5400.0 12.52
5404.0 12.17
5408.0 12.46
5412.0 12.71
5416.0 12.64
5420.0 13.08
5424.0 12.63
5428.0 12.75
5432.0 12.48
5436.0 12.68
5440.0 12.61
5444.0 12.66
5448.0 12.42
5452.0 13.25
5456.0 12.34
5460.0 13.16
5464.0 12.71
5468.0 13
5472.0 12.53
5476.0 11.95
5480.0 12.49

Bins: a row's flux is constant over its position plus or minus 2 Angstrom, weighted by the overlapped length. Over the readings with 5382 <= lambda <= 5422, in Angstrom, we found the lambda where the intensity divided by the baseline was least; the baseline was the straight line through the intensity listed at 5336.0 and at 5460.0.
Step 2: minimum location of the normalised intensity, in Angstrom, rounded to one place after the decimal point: 5404.0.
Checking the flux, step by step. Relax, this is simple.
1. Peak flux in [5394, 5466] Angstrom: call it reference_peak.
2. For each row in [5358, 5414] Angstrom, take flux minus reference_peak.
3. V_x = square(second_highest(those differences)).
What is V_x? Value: 0.073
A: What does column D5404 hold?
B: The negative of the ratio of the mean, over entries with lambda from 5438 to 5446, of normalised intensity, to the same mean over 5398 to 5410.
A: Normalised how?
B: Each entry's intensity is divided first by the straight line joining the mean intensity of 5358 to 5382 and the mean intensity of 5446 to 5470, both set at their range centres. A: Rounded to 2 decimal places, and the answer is -1.03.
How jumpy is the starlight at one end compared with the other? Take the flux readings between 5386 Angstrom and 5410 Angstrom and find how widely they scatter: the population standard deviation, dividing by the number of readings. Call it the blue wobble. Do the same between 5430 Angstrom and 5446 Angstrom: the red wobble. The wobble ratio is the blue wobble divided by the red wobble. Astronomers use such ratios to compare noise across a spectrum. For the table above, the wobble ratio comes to 3.0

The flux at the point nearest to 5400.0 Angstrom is 12.52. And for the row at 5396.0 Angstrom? 12.64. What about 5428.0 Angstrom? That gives 12.75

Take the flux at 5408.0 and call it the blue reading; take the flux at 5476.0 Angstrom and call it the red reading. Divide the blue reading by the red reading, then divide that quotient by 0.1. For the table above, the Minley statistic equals 10.4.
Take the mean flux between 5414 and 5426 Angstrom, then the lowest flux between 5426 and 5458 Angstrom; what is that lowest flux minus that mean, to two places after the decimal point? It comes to -0.44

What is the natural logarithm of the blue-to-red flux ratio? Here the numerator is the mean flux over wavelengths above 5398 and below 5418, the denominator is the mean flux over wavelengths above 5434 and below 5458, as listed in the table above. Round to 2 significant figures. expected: -0.013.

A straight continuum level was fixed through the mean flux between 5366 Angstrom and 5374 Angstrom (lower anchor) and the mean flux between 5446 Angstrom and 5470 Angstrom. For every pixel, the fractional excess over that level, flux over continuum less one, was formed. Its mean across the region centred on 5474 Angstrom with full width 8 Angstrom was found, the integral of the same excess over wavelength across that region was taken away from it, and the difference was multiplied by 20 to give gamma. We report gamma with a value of 6.5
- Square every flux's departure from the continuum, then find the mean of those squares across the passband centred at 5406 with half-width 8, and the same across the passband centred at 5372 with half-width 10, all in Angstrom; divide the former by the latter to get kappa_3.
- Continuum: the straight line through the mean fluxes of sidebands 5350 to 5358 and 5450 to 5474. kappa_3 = 2.2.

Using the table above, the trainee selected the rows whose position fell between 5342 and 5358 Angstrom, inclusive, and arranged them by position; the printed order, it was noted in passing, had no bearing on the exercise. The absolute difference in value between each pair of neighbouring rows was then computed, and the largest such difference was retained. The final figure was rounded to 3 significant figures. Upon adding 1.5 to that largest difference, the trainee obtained 1.97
